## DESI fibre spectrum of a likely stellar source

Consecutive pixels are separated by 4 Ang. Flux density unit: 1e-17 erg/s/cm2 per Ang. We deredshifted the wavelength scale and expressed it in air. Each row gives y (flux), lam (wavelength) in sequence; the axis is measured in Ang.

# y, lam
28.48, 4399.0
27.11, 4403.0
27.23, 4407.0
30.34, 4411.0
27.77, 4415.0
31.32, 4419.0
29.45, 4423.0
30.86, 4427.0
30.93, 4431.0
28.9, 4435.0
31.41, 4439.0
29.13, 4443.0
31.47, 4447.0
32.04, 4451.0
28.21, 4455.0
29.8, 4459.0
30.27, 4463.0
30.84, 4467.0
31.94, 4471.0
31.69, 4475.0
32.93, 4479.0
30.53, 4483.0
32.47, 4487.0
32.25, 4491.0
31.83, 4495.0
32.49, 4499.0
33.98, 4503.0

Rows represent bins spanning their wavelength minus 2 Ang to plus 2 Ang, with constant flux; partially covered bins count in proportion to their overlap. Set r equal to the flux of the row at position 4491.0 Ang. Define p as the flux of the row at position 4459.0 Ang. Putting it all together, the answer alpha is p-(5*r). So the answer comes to -131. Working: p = 29.8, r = 32.25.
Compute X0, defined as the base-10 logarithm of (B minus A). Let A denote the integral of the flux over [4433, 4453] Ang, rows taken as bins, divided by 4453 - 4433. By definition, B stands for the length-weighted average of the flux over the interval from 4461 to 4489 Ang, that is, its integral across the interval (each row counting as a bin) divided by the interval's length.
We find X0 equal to 0.0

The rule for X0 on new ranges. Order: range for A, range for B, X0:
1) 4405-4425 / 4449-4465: -0.1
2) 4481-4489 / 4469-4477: -0.5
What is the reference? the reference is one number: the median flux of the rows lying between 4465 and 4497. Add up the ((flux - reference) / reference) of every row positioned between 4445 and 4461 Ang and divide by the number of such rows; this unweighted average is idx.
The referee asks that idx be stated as -0.047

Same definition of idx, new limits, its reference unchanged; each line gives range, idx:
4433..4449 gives -0.052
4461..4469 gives -0.042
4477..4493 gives 0.005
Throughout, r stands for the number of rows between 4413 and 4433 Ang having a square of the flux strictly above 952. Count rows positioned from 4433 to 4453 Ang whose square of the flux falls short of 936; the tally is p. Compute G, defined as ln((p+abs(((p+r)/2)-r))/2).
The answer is 0.2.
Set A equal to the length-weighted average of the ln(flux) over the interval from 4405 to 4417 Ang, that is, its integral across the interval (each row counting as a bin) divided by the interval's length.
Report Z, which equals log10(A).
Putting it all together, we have 0.525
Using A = 3.35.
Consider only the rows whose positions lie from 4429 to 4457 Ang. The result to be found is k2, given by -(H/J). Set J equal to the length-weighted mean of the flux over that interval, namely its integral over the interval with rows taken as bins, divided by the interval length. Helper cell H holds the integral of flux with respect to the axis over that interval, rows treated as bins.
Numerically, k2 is -28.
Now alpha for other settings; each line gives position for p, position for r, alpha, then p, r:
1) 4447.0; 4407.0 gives -105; 31.47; 27.23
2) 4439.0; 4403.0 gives -104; 31.41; 27.11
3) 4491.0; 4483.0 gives -120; 32.25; 30.53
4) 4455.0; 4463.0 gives -123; 28.21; 30.27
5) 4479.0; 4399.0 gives -109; 32.93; 28.48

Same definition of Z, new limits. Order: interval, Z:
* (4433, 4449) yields 0.532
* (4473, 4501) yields 0.540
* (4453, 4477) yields 0.533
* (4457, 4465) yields 0.532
